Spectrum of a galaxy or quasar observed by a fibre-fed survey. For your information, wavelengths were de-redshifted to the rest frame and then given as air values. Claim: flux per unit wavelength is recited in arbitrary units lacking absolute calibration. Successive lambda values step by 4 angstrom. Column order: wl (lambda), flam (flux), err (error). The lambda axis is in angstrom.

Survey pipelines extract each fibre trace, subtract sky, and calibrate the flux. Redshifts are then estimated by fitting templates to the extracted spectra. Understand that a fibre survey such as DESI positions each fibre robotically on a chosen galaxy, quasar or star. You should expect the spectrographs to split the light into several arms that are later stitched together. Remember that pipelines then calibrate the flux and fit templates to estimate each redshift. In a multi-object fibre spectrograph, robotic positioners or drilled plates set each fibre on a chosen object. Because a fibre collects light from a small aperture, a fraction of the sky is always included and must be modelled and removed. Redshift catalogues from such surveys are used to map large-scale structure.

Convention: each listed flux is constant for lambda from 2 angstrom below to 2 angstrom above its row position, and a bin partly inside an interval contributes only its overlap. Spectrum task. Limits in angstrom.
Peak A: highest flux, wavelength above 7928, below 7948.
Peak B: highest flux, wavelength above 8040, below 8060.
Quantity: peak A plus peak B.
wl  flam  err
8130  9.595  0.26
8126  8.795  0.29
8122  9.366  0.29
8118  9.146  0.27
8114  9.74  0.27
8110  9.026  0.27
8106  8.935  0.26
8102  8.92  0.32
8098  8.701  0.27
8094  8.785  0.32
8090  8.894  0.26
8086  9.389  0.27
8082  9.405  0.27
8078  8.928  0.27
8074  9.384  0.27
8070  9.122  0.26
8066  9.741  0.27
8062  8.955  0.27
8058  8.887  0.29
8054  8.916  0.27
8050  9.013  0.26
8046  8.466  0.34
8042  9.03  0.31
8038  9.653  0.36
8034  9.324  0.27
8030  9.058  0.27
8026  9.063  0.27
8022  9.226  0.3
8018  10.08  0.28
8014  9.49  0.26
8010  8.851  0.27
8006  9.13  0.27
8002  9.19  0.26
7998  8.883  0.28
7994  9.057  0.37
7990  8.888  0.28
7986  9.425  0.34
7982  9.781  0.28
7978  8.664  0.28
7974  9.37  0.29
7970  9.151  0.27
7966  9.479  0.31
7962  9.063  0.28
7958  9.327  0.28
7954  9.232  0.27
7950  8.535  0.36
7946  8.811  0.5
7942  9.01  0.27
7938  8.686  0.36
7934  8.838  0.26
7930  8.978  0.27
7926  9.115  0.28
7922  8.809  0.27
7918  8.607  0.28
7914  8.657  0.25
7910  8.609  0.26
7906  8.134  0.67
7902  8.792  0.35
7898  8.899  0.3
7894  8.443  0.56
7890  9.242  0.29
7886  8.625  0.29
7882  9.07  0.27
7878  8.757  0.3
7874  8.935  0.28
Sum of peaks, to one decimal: 18.0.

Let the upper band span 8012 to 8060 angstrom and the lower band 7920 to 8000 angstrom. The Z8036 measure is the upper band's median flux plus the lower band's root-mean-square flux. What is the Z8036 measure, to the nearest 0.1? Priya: 18.1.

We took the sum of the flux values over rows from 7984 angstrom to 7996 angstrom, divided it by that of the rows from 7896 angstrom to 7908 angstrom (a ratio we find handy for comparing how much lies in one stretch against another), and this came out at 1.060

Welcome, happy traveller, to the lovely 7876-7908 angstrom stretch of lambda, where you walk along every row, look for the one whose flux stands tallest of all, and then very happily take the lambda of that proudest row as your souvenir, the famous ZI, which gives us 7890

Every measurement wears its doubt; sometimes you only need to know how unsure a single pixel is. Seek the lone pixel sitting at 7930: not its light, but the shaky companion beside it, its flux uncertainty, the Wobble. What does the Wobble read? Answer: 0.270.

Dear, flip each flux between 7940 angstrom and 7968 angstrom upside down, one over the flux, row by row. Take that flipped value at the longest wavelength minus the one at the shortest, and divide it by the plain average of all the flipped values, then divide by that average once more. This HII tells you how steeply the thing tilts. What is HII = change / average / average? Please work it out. -0.45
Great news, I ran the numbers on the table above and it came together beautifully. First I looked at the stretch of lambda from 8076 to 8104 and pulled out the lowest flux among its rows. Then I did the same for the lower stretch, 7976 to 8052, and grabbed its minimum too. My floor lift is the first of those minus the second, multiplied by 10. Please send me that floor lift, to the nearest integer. 2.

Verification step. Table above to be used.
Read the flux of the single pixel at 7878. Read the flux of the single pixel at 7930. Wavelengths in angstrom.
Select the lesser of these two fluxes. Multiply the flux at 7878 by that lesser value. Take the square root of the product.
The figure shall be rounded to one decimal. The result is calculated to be 8.8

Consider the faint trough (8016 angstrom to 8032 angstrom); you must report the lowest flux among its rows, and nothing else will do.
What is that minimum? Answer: 9.058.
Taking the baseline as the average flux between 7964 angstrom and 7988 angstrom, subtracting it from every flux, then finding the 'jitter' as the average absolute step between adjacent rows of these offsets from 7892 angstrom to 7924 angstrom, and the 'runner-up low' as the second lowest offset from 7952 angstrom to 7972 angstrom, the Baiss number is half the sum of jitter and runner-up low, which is 0.06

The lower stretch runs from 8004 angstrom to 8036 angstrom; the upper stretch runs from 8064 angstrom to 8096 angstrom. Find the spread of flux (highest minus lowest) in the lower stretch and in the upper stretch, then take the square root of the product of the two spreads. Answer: 1.08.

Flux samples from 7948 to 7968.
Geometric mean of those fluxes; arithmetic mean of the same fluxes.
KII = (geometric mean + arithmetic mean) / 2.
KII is 9.12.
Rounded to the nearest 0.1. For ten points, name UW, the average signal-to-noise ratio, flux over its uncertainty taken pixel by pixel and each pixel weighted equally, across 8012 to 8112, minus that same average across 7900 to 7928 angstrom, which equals 3.9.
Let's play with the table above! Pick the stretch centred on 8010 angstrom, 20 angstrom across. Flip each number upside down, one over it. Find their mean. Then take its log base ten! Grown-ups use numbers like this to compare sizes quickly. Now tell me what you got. -0.970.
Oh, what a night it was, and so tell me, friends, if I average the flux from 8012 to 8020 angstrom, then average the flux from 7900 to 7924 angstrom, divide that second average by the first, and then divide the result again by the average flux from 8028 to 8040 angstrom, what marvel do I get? 0.094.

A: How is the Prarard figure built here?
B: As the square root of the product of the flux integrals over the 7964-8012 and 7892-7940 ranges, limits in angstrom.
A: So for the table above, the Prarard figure 429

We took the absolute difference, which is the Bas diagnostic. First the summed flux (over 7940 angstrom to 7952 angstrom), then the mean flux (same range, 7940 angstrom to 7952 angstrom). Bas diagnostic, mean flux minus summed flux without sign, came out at 18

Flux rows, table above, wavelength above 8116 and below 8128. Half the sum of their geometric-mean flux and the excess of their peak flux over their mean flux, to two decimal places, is 4.68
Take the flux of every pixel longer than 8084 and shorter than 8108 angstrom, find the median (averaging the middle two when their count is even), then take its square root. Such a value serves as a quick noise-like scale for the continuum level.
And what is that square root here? 2.98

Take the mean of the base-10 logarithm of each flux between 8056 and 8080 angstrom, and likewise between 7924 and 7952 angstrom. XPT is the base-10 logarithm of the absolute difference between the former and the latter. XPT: -1.82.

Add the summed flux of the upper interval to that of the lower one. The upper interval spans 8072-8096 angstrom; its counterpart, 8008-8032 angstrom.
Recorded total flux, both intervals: 111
